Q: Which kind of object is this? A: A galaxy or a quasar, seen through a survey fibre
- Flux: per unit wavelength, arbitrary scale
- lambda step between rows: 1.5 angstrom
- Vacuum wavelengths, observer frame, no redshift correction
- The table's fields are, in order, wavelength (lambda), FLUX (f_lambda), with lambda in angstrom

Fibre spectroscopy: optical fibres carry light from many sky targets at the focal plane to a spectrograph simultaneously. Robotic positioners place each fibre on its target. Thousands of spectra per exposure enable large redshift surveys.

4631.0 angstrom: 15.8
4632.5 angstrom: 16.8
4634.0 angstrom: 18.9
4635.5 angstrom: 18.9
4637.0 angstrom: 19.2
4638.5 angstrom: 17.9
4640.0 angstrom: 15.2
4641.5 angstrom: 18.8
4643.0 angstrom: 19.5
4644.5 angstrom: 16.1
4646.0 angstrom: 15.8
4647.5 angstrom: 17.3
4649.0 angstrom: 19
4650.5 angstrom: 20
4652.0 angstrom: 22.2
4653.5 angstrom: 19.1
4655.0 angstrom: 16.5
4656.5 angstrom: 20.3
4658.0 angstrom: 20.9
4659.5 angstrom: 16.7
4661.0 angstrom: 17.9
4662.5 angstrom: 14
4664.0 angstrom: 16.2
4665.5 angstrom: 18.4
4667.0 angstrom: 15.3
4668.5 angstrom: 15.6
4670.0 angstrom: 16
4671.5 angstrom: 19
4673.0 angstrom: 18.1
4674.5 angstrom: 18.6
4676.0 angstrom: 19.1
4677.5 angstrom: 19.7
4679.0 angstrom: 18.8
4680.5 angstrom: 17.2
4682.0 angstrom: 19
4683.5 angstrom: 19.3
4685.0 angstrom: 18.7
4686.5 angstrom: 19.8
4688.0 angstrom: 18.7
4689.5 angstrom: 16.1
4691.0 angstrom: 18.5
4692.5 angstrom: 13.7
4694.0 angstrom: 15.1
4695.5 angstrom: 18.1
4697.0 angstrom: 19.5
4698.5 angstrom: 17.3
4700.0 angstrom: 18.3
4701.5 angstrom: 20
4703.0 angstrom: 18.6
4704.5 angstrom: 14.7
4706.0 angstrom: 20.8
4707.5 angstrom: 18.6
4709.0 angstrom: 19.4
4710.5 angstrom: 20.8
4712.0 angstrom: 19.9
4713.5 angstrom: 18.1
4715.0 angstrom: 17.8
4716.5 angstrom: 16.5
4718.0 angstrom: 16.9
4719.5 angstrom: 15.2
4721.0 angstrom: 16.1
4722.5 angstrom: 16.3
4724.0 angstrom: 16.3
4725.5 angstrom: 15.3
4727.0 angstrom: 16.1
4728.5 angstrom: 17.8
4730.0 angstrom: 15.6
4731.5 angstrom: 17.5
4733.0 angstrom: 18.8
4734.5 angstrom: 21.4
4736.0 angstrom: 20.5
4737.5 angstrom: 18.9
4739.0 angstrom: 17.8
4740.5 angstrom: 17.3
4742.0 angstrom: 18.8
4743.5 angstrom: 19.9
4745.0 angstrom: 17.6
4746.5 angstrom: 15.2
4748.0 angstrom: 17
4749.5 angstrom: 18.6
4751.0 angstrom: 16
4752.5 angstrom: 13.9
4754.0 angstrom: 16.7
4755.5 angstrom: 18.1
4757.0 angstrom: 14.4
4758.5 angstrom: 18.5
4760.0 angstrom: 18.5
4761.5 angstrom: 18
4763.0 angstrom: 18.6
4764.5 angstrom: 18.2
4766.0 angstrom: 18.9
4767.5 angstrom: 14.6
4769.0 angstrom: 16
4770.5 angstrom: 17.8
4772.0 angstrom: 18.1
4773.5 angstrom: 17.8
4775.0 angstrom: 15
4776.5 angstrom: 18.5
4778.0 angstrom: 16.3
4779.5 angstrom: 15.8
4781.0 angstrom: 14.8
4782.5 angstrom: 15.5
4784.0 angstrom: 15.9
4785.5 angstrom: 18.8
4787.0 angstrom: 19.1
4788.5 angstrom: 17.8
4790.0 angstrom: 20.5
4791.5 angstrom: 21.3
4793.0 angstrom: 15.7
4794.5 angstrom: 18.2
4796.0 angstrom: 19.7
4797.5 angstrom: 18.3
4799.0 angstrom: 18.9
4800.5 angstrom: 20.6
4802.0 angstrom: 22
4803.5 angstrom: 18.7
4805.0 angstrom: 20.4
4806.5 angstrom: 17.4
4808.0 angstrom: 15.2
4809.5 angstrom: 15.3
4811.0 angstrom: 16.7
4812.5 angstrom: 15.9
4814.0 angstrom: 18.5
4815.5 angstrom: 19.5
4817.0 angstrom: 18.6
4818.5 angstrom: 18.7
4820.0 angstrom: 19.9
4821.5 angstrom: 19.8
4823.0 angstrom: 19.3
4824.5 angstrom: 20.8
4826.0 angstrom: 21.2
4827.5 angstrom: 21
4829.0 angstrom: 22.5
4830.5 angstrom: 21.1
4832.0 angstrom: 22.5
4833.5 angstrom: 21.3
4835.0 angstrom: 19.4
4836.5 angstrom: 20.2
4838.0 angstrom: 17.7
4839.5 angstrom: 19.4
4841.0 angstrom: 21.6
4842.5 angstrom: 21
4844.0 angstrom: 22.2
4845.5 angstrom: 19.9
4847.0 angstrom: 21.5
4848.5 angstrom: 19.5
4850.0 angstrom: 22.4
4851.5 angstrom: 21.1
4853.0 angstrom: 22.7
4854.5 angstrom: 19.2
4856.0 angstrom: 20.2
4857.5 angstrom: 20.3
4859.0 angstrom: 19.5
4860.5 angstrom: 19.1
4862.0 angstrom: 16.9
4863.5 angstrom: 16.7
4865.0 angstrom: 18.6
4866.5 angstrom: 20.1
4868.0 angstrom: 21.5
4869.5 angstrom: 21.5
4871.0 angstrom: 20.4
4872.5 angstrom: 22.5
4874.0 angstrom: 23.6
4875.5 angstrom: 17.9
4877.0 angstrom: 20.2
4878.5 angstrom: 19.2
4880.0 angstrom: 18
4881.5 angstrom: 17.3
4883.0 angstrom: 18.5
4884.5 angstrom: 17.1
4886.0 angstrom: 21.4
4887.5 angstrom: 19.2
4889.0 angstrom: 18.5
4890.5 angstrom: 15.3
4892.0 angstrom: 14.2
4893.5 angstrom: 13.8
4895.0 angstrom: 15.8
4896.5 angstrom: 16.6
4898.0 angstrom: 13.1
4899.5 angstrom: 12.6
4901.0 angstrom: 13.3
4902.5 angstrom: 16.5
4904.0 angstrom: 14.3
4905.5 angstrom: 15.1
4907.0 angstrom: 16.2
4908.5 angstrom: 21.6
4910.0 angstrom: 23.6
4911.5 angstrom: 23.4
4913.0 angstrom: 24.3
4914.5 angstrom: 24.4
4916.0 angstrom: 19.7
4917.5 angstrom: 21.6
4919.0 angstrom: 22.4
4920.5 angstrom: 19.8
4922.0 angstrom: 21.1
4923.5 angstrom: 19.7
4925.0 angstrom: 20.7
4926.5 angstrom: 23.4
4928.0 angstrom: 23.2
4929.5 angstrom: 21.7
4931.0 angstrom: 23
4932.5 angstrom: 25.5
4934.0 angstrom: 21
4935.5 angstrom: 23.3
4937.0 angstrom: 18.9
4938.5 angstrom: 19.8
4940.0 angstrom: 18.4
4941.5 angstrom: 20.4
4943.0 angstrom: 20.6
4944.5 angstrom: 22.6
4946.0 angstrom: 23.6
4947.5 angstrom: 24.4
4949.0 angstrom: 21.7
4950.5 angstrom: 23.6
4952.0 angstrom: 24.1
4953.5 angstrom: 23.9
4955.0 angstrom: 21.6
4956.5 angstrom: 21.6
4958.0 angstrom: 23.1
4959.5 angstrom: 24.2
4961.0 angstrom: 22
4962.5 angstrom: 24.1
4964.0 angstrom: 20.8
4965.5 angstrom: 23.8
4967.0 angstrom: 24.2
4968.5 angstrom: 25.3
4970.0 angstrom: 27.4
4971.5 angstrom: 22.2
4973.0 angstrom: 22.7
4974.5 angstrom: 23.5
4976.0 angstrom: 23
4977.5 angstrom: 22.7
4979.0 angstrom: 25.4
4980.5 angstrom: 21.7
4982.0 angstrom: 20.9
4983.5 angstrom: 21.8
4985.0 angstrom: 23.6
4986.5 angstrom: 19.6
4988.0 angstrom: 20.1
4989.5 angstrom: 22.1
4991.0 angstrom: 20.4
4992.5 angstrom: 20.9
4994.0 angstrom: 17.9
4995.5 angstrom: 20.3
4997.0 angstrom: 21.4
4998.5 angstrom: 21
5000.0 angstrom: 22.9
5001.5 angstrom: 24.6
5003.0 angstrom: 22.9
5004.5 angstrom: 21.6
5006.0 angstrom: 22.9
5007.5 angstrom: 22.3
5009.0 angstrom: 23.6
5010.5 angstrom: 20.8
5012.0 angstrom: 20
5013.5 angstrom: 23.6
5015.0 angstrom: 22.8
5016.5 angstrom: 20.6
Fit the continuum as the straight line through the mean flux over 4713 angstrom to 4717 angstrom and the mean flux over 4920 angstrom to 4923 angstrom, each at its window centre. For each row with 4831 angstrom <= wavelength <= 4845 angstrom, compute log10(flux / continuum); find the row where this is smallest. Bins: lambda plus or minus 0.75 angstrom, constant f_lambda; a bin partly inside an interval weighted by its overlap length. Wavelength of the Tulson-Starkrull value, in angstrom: 4838.0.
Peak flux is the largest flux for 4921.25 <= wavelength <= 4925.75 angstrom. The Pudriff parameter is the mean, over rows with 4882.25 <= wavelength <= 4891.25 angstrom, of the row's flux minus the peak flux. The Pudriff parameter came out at -2.8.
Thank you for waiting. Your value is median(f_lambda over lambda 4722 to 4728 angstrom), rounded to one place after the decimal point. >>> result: 16.2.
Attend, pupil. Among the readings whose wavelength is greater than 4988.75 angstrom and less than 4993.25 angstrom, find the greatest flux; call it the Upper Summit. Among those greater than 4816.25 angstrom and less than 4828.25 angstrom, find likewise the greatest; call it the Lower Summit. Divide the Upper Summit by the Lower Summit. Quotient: 1.04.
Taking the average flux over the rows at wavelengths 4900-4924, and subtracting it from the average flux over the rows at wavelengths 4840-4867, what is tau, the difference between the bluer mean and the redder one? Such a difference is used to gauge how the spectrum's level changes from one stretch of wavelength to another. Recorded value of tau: 0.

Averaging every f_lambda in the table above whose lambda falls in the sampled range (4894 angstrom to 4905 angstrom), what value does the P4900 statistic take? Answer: 14.6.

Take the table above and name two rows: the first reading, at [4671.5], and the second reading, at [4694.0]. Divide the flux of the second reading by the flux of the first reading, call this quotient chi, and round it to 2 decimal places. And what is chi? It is 0.79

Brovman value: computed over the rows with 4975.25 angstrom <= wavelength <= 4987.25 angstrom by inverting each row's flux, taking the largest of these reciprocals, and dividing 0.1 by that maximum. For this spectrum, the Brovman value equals 1.96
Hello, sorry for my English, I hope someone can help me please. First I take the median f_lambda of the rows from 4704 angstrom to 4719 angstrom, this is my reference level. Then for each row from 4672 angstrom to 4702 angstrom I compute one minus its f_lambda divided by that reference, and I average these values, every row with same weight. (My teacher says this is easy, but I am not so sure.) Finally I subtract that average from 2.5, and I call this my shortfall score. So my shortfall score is 2.49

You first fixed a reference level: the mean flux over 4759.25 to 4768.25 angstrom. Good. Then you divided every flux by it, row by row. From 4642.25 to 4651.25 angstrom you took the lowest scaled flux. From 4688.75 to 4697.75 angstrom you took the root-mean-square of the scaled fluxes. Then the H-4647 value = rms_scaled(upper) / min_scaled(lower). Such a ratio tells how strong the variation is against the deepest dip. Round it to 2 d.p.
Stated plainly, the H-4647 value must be 1.07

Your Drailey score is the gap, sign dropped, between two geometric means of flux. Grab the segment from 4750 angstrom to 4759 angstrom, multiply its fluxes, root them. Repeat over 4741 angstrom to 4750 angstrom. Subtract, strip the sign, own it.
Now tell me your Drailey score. 1.6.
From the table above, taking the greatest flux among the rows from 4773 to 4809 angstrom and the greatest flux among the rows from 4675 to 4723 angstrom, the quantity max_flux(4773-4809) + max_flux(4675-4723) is 42.8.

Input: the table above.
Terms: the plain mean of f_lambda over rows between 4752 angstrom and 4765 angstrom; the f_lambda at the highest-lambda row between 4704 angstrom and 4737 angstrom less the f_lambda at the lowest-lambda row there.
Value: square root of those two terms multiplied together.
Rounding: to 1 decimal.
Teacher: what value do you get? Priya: 10.0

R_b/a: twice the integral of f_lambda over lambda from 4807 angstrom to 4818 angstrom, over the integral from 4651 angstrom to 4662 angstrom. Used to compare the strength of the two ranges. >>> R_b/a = 1.8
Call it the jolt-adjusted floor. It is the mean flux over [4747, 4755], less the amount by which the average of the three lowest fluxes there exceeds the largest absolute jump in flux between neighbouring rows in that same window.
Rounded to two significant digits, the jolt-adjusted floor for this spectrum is 3.7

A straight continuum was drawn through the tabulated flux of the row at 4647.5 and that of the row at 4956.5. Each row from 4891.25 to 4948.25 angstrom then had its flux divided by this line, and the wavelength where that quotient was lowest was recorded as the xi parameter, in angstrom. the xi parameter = 4899.5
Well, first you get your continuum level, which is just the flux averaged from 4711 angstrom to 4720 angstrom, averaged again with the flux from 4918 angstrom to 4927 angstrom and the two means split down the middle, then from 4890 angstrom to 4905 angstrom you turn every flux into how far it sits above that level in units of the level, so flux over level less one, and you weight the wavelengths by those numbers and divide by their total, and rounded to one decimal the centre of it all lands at 4897.4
